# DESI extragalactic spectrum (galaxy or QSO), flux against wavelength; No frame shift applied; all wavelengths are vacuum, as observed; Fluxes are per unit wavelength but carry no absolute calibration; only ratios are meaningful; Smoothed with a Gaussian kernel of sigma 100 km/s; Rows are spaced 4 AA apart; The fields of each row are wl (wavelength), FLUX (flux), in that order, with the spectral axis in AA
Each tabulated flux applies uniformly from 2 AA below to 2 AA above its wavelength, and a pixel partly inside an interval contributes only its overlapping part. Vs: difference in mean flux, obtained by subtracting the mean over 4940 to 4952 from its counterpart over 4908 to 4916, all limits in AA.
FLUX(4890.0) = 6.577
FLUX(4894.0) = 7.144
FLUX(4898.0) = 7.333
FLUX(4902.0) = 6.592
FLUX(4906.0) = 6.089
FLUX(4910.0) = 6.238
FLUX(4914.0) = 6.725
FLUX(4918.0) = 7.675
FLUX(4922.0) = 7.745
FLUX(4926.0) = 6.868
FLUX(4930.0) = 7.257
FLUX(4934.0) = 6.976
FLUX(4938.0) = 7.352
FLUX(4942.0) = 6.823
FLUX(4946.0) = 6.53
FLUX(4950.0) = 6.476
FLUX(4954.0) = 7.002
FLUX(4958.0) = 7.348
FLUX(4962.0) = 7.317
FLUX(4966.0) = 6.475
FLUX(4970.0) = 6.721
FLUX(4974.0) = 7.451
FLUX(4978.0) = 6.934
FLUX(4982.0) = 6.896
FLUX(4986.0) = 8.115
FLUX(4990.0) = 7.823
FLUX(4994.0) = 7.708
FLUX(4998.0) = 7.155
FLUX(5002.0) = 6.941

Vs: -0.13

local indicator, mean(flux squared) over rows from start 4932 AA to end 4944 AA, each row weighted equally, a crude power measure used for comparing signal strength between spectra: 49.8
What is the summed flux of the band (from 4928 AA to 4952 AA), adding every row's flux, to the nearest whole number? 41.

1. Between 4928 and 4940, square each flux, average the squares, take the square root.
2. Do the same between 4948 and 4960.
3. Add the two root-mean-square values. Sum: 14.15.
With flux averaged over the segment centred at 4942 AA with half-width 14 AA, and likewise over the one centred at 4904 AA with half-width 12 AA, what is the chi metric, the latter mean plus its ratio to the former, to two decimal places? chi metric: 7.65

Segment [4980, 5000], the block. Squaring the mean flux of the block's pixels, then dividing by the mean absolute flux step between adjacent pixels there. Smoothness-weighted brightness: 104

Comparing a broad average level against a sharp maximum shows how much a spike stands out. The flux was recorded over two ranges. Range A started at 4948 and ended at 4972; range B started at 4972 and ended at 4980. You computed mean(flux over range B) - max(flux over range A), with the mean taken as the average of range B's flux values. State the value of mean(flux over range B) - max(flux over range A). -0.16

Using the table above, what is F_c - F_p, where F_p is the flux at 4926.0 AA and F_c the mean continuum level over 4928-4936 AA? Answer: 0.2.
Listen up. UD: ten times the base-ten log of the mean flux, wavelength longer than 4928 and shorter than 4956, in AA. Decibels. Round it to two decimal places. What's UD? 8.40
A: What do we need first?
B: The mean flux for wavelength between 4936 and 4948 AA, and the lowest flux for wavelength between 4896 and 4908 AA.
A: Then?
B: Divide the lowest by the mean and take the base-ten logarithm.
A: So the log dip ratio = -0.054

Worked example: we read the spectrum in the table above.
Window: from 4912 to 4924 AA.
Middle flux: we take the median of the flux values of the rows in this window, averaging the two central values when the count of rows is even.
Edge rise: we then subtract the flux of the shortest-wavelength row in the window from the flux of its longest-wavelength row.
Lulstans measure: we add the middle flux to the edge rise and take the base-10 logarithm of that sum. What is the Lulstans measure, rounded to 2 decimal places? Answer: 0.94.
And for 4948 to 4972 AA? 0.85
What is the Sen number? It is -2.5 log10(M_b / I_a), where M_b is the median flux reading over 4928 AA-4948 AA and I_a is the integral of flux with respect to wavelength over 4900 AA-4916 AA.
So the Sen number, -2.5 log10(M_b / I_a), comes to 2.92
